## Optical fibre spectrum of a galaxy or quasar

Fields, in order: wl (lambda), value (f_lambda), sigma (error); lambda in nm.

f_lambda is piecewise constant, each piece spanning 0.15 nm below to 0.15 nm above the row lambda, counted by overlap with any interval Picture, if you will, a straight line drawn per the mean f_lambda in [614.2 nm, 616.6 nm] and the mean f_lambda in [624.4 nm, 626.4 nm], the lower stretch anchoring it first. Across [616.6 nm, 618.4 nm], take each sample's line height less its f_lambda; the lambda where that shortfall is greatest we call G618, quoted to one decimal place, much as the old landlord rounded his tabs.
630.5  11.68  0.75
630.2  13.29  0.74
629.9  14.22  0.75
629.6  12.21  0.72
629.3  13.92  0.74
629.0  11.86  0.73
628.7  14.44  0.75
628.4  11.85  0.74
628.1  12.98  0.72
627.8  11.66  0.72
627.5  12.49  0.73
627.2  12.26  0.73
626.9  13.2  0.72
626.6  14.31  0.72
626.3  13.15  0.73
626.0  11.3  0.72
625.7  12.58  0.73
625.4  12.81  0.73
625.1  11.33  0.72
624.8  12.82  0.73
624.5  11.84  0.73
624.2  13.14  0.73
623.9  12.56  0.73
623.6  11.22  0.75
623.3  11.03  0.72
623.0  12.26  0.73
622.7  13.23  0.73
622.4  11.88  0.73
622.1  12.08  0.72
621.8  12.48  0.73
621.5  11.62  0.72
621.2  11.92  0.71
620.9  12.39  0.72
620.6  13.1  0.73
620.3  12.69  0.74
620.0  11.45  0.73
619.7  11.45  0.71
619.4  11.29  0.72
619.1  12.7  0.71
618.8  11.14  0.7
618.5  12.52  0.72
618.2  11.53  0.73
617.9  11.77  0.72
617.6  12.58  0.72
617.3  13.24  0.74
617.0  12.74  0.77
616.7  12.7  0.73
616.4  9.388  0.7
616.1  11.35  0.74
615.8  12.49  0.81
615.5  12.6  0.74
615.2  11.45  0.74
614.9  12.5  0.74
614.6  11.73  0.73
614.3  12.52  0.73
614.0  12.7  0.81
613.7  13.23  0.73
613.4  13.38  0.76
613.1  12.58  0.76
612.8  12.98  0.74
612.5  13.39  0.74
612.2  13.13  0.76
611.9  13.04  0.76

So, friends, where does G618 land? 618.2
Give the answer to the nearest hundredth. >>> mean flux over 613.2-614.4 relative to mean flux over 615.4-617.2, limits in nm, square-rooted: 1.04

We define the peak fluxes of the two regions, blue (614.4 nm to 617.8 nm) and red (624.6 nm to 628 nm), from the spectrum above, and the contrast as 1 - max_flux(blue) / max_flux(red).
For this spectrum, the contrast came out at 0.075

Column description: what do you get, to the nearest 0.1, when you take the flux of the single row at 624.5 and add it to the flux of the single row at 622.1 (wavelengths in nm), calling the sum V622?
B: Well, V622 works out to 23.9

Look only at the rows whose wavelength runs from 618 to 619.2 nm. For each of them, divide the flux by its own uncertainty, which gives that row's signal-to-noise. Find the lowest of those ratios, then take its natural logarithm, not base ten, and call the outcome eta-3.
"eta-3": 2.760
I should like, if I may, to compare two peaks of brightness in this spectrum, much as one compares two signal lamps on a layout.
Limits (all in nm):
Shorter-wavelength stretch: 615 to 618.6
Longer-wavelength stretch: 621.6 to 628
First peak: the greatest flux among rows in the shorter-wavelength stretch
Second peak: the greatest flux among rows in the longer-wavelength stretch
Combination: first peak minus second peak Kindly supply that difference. -1.1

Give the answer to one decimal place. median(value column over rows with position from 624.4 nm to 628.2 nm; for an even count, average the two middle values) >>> 12.6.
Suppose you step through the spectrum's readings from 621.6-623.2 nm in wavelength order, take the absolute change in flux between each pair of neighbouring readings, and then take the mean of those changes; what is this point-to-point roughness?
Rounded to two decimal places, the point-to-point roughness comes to 0.73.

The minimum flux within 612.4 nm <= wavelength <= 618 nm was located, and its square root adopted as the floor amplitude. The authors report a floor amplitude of 3.06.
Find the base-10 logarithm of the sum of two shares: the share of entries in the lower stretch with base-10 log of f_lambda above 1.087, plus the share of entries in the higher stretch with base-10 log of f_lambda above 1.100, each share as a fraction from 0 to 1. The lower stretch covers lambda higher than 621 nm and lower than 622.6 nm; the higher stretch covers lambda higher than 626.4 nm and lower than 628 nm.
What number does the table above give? -0.22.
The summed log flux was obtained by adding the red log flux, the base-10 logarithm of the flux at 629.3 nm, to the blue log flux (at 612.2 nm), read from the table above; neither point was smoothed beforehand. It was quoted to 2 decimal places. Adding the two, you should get 2.26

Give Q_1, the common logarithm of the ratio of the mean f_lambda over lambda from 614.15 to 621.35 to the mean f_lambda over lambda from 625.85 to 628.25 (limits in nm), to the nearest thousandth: -0.022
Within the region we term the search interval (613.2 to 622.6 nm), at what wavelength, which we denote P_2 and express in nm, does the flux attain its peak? 613.4 nm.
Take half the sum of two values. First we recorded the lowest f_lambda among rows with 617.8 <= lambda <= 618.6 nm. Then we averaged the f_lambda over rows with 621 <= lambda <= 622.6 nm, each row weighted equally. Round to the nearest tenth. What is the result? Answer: 11.8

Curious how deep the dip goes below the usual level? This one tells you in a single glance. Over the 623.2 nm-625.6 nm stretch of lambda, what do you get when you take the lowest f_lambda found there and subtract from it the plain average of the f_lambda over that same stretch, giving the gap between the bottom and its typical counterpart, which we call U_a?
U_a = -1.1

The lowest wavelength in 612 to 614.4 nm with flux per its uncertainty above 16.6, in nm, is 612.2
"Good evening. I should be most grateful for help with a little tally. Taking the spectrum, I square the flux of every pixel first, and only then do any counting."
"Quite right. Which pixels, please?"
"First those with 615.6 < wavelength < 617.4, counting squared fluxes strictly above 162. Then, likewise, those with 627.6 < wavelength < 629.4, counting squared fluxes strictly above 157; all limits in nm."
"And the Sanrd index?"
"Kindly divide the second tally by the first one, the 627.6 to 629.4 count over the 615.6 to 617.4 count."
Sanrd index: 1.5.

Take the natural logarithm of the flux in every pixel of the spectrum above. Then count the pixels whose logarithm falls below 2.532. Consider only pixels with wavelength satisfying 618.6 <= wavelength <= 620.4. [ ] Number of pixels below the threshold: 4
